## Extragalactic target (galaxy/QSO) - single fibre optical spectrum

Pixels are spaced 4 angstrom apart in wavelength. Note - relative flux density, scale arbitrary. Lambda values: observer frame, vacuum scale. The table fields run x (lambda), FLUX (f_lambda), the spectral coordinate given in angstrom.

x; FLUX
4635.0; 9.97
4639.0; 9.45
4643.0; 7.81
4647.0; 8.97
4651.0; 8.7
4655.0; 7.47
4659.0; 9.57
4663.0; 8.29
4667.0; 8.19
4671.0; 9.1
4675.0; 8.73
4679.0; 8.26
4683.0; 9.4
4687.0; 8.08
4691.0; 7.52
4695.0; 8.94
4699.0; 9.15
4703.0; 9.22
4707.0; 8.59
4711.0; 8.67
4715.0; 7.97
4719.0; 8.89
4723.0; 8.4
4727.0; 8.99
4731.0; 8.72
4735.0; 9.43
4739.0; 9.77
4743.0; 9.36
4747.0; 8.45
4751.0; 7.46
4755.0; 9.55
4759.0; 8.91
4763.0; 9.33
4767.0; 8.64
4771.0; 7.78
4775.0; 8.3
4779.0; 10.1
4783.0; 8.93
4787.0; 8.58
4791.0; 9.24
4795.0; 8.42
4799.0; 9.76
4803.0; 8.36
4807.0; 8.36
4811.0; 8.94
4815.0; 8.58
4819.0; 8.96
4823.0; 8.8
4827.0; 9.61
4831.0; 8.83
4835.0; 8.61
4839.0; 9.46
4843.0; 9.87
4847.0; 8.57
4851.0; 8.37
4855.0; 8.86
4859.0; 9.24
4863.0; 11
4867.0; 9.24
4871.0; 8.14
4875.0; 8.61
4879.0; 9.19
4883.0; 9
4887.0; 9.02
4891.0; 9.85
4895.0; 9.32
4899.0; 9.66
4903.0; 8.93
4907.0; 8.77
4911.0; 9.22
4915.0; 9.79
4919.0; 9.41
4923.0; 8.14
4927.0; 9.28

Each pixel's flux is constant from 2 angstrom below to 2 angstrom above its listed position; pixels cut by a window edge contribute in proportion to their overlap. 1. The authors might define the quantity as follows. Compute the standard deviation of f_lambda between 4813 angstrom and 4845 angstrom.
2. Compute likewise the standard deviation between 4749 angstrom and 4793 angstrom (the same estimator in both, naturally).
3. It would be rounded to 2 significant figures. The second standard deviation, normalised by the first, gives 1.6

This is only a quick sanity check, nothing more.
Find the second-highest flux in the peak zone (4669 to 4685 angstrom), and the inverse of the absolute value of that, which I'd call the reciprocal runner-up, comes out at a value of 0.110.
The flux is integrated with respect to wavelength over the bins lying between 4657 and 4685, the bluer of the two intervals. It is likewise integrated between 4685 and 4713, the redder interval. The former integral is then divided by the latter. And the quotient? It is 1.02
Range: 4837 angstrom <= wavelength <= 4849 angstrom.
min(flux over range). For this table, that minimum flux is 8.57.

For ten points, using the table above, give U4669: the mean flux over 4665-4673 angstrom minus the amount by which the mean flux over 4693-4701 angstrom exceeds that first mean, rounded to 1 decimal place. 8.2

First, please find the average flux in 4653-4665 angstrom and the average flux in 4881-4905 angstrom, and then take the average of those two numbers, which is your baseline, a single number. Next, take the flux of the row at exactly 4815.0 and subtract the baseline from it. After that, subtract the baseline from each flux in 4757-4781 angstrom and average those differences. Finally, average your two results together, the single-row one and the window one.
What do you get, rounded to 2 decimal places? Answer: -0.16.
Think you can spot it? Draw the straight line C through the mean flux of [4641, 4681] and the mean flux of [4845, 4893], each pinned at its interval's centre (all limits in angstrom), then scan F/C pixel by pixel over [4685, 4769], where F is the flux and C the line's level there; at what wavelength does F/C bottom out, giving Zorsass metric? 4751.0 angstrom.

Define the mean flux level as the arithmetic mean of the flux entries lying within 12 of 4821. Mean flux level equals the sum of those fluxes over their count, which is 9.0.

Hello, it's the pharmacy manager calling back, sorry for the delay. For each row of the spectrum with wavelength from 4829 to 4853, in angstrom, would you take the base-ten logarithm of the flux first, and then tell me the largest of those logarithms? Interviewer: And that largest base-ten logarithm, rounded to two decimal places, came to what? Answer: 0.99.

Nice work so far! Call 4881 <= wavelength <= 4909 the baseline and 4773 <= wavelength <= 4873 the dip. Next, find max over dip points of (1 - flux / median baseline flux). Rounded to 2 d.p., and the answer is 0.10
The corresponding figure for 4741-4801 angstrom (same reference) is 0.17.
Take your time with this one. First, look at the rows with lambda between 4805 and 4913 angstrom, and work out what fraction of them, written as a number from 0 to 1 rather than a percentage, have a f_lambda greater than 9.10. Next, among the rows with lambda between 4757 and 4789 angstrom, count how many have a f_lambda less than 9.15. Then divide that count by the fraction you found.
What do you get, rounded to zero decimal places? 15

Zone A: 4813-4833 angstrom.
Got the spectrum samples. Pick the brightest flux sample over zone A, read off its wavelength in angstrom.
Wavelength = 4827.0 angstrom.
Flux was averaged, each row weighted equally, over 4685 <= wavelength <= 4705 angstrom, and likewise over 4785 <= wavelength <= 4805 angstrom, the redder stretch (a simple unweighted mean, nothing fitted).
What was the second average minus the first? 0.29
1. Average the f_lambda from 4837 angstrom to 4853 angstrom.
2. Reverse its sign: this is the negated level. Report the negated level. -9.07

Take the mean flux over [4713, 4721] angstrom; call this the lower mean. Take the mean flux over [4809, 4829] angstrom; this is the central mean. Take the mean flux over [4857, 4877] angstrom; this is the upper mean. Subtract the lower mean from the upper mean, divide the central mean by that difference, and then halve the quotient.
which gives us 6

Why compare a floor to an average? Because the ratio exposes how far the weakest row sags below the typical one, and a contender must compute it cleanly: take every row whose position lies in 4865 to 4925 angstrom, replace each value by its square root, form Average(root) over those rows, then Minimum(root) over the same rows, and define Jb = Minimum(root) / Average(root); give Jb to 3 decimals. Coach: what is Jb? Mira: 0.947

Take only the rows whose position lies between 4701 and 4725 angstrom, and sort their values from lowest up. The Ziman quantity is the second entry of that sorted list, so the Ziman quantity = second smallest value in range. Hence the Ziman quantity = 8.4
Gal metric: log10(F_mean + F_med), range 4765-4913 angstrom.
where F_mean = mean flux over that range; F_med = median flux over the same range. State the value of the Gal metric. 1.25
